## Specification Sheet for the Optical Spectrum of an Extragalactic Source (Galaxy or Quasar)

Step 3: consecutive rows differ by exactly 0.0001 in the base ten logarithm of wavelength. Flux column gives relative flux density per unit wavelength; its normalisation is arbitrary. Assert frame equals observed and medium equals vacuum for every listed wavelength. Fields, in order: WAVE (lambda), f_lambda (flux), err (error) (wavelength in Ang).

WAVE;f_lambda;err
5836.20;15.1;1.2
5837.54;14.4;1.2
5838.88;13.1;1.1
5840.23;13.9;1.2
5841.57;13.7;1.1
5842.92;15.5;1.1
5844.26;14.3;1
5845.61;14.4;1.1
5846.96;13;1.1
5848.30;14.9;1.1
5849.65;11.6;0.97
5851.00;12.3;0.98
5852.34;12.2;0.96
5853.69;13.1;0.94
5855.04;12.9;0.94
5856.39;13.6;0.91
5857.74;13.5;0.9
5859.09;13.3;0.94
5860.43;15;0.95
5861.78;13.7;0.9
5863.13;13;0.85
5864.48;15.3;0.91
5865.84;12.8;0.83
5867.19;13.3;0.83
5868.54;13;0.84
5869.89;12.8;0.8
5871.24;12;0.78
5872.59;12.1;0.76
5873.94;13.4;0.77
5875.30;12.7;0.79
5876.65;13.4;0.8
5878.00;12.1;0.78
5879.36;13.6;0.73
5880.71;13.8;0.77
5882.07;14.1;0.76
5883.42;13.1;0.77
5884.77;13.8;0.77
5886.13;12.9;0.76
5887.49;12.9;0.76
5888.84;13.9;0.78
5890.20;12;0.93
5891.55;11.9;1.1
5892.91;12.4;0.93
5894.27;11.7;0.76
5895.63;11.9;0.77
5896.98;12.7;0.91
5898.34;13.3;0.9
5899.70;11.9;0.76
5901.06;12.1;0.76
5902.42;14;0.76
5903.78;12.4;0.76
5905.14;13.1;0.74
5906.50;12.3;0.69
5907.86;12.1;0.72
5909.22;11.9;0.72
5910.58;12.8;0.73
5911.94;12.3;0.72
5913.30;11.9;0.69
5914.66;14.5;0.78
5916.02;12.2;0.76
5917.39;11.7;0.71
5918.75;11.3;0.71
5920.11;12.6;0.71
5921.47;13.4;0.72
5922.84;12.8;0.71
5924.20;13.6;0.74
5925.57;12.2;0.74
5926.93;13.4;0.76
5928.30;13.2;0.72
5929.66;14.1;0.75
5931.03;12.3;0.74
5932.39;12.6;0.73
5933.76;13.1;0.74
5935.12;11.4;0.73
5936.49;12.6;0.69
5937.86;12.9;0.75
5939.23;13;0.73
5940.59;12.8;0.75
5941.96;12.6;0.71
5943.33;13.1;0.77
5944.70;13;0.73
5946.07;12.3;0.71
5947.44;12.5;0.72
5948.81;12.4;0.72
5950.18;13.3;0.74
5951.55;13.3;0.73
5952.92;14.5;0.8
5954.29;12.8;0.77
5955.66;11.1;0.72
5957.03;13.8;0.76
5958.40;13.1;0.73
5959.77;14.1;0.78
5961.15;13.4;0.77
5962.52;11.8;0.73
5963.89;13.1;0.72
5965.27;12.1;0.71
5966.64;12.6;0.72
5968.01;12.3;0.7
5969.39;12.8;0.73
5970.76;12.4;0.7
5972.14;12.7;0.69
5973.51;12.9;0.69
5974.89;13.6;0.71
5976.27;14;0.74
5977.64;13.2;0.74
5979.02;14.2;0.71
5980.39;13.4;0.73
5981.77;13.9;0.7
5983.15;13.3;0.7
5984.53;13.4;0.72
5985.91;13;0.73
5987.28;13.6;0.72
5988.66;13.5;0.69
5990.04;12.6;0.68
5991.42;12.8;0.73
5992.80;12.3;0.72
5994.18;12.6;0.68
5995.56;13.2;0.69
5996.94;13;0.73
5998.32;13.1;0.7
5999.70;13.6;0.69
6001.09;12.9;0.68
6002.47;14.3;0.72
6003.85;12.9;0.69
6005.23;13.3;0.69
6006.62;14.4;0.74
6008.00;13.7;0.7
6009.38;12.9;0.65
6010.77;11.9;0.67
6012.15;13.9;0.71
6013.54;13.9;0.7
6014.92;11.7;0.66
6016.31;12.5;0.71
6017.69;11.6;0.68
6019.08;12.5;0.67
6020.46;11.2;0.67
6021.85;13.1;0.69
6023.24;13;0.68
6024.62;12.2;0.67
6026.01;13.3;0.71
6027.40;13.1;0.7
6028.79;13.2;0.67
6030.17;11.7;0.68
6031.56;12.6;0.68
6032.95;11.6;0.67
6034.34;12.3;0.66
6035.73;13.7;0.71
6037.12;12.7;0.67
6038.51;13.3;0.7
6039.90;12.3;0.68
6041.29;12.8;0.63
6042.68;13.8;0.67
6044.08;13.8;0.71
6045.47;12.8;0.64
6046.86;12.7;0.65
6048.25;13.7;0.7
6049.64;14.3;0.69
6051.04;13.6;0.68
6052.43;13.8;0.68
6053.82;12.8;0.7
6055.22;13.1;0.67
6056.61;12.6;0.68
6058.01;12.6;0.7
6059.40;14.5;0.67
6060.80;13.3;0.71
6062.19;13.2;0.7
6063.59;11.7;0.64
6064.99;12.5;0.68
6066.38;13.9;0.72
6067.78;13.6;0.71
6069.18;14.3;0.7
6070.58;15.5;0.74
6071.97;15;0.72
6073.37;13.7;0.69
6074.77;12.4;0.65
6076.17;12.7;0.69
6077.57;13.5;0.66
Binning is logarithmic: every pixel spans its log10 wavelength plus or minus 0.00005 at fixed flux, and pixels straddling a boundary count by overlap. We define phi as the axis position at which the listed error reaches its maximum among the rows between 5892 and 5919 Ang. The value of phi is 5892.91 Ang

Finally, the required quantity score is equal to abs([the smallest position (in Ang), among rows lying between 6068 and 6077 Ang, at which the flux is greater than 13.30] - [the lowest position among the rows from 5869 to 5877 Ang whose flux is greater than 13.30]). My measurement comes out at 195.2 Ang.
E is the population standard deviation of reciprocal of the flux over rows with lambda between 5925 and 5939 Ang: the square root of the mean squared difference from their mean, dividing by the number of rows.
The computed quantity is 0.0044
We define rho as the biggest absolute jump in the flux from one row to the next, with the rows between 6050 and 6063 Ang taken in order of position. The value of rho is 1.9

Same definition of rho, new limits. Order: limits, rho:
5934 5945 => 1.2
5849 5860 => 0.9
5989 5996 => 0.6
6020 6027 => 1.9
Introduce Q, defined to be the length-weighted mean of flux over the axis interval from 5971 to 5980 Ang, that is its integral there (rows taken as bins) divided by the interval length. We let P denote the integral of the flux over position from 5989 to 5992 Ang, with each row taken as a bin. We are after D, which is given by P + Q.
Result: 52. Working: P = 38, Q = 13.4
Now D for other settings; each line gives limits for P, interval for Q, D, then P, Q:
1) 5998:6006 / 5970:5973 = 119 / 107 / 12.6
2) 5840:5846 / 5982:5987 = 100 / 86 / 13.3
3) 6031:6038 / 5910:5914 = 101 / 88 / 12.3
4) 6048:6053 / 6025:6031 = 82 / 69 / 12.8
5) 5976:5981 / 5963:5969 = 81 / 69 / 12.5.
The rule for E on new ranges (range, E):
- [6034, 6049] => 0.0033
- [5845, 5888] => 0.0048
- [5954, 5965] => 0.0060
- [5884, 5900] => 0.0045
